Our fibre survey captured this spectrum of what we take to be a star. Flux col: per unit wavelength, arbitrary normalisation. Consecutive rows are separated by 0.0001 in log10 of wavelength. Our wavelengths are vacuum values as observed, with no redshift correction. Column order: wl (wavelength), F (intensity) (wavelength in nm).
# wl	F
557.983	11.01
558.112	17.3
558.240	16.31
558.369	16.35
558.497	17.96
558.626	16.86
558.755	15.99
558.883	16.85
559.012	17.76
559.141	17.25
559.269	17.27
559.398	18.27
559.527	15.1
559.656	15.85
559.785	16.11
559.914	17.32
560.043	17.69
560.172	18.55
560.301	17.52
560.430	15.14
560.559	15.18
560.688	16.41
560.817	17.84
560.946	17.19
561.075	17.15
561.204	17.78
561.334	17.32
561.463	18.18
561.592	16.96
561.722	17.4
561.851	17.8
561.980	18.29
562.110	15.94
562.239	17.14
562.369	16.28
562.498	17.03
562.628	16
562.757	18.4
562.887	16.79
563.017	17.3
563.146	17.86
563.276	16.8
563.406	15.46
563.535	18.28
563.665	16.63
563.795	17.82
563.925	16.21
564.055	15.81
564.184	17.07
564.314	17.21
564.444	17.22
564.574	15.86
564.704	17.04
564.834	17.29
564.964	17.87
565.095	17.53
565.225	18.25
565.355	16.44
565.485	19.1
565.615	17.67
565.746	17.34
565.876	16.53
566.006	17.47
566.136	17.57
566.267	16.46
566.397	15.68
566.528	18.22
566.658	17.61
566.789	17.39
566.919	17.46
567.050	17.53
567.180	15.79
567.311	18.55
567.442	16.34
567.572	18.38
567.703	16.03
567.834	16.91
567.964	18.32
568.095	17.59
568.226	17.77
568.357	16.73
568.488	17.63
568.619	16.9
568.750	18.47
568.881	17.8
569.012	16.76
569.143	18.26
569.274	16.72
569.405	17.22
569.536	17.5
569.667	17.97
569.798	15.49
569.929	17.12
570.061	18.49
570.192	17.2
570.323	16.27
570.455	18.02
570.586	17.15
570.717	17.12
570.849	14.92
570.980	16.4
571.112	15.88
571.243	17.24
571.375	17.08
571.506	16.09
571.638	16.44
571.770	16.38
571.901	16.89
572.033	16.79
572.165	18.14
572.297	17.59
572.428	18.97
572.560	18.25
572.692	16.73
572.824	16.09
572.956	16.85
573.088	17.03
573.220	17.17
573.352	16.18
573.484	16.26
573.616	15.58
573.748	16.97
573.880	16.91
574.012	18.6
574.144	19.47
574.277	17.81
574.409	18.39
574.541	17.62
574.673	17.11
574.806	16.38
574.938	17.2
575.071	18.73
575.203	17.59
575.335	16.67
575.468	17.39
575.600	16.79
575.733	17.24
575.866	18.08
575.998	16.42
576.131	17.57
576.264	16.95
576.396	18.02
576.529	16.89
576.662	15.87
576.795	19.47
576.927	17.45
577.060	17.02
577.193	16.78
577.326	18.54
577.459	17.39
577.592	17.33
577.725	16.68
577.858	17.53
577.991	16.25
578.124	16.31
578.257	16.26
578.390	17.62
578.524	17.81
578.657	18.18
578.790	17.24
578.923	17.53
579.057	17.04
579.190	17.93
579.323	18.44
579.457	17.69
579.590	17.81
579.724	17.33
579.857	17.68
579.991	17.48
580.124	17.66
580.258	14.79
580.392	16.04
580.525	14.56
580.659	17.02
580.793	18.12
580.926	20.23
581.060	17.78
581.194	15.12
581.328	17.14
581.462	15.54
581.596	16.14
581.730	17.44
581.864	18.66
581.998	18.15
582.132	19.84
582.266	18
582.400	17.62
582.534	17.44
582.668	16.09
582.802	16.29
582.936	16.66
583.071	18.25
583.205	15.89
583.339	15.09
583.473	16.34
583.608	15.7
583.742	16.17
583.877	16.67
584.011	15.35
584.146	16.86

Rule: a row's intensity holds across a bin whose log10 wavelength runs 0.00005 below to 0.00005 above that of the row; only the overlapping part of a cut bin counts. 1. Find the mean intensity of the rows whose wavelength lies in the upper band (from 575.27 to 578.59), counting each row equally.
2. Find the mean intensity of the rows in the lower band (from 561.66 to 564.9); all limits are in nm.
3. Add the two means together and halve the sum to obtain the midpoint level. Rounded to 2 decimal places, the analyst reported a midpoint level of 17.11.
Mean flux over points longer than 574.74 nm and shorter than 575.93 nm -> 17.3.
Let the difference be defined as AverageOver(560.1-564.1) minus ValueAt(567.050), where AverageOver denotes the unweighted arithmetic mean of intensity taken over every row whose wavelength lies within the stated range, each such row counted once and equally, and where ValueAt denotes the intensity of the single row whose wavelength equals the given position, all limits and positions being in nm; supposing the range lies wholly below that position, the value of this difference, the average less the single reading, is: -0.5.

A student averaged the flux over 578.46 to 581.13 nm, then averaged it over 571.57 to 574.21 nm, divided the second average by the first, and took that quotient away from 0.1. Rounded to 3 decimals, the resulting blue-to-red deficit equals -0.885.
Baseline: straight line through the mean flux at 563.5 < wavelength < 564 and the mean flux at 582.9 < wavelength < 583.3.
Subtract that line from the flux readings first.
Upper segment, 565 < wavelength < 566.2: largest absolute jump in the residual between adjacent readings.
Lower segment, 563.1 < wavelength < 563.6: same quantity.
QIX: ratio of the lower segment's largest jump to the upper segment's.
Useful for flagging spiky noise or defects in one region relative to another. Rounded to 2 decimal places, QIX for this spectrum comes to 1.06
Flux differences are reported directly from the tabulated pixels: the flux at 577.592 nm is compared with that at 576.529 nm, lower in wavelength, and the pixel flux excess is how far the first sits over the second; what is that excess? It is 0.4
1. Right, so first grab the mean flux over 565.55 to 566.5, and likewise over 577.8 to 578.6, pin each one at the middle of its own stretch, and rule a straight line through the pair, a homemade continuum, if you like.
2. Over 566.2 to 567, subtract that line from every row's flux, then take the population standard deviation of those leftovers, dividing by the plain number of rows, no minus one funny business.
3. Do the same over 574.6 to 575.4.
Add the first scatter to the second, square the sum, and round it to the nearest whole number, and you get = 3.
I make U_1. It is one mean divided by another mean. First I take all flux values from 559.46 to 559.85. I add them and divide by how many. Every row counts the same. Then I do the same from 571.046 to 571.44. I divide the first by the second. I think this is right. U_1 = 0.94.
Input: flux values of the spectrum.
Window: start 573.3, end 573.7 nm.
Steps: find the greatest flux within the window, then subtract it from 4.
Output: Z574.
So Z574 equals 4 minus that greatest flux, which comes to -12.26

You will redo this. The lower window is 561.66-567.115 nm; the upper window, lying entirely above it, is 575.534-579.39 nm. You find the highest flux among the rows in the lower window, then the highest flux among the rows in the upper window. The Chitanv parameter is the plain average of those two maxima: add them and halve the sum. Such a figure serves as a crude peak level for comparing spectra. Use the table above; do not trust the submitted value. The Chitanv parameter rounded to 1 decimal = 19.3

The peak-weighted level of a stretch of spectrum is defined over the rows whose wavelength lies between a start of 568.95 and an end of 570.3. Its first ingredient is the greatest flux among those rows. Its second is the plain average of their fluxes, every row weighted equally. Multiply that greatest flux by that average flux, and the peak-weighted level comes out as 319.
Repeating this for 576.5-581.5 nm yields 348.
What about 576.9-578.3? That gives 316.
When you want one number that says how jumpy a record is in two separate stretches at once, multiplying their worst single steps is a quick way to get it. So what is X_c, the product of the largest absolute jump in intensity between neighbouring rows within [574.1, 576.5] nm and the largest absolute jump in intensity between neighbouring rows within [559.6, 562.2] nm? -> 4.0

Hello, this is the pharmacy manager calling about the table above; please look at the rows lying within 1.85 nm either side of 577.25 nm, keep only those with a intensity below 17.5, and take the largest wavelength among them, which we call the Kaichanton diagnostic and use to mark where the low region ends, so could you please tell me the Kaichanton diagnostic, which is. 579.057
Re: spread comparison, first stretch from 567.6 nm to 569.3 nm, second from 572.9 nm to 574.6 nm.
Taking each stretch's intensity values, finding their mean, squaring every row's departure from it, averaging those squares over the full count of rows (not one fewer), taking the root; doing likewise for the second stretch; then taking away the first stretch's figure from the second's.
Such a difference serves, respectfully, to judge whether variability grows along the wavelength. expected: 0.31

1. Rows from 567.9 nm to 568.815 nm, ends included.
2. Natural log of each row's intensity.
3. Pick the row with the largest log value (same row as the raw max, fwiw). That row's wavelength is 568.750 nm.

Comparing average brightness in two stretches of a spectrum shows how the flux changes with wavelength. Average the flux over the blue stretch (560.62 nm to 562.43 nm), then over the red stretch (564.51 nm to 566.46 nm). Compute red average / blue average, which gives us 1.00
